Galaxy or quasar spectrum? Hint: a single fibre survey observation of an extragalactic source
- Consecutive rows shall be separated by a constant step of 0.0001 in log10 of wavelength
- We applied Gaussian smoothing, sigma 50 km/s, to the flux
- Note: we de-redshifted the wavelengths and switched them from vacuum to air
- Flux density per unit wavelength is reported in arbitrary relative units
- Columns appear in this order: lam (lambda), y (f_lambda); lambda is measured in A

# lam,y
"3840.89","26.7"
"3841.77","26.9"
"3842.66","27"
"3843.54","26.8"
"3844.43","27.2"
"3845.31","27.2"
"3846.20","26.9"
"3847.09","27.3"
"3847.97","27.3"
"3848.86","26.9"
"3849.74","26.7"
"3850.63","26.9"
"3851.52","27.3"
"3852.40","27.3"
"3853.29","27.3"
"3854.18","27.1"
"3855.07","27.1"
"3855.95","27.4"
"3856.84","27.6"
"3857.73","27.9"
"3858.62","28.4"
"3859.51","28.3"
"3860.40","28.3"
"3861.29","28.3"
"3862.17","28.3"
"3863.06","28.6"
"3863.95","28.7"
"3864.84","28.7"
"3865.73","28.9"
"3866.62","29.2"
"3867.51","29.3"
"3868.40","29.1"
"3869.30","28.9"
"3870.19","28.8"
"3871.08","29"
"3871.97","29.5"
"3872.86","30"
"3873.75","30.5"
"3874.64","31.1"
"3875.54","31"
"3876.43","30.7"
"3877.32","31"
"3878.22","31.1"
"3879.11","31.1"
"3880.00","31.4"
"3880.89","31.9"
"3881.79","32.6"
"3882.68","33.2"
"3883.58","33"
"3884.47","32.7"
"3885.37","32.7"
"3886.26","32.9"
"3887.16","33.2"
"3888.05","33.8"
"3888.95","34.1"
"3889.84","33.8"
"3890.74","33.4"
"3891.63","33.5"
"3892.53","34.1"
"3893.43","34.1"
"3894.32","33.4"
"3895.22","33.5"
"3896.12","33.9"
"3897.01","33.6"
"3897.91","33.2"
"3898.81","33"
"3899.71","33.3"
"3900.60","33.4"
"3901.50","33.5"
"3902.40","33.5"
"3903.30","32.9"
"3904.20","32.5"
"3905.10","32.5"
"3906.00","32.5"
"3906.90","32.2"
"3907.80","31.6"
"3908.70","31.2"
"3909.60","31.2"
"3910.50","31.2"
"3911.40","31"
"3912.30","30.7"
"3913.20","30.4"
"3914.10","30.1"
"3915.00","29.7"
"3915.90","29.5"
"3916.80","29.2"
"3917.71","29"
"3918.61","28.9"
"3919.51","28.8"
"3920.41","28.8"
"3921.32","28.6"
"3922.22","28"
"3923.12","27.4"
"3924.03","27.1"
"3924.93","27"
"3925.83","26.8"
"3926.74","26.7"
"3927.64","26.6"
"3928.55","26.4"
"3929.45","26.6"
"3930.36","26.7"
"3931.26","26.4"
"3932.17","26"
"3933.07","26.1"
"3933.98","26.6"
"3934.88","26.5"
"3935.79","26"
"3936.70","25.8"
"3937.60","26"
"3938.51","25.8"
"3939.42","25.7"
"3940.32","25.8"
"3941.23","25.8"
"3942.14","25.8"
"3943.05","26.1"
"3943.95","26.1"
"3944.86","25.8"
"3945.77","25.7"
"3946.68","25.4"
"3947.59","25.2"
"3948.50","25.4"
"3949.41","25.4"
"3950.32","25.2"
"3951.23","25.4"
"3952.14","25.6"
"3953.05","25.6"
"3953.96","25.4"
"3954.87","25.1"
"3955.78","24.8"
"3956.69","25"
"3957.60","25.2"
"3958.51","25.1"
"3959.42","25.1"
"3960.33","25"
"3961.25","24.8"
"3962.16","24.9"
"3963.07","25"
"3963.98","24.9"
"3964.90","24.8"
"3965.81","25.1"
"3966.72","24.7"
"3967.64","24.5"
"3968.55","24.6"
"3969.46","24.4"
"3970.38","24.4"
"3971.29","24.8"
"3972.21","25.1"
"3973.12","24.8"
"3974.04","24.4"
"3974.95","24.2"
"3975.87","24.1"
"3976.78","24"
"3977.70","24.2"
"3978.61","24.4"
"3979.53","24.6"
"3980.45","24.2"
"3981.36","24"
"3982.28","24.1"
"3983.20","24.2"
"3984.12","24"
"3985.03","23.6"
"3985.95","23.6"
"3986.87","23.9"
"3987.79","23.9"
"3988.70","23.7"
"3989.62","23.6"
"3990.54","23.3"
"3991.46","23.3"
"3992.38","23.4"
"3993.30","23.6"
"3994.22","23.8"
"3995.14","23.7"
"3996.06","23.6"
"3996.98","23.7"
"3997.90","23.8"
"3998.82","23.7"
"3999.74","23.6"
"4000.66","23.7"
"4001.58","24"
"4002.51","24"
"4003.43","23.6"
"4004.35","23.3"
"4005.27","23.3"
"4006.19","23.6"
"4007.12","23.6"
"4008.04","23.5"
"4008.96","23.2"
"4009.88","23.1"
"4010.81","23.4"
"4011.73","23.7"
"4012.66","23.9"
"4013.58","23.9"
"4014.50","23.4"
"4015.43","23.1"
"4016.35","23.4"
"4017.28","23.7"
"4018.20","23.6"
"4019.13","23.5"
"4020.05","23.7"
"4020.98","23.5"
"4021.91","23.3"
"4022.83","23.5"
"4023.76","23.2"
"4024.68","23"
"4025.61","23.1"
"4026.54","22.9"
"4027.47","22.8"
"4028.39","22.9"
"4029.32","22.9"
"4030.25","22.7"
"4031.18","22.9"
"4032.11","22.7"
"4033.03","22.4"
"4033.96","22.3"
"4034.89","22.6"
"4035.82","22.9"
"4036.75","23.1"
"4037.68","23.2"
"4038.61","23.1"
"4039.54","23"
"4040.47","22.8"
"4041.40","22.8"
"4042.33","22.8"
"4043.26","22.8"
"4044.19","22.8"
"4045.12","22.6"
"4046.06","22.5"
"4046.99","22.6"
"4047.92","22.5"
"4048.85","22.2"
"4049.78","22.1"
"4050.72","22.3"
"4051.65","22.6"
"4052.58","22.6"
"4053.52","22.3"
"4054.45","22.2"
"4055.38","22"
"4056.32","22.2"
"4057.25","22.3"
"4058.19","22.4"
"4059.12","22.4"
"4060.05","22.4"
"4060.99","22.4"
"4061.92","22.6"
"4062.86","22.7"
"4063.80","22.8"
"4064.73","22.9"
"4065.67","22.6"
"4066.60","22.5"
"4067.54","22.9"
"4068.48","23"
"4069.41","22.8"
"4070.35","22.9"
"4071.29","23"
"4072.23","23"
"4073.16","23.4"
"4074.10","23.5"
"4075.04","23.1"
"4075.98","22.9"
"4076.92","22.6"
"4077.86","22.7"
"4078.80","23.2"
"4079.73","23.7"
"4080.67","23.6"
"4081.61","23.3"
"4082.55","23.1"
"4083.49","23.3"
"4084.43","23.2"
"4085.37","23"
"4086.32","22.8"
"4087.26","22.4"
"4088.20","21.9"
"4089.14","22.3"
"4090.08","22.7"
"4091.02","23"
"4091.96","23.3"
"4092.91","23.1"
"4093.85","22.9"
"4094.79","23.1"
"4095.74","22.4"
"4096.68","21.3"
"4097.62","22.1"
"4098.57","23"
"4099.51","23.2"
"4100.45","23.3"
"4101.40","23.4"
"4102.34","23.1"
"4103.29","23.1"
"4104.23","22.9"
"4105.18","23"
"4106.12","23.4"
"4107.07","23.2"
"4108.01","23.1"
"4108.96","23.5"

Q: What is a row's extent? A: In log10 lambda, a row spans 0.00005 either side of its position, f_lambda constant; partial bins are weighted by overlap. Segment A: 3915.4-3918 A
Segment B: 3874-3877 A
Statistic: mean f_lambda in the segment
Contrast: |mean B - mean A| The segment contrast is 1.7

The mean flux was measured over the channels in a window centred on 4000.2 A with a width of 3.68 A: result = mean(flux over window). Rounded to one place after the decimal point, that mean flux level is 23.8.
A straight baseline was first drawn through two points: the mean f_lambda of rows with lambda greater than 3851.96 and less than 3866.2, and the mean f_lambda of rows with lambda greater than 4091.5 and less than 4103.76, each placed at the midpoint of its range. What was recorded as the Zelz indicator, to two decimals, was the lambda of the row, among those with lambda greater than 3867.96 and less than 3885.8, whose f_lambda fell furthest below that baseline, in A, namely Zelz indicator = 3870.19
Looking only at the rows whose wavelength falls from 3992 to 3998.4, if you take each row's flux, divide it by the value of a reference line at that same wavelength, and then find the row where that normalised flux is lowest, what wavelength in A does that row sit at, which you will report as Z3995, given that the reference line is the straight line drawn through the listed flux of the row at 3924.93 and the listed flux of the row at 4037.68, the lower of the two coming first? 3992.38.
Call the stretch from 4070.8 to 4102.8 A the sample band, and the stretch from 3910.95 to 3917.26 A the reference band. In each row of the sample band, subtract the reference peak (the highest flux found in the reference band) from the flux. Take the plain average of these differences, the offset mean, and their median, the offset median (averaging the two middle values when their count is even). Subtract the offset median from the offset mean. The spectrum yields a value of -0.11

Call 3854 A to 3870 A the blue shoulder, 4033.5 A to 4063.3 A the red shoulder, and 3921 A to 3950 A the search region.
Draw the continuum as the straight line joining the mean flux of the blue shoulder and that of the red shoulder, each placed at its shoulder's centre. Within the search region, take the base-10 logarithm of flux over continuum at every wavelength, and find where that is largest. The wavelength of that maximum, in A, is 3921.32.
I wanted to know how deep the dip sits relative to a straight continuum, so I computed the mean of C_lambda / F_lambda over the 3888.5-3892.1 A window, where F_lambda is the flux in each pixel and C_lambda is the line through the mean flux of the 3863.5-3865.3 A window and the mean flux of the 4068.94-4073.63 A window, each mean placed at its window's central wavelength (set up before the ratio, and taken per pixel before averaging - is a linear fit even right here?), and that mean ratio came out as 0.83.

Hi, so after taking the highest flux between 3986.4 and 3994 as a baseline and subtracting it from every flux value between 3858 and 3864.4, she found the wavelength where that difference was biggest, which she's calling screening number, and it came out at 3863.95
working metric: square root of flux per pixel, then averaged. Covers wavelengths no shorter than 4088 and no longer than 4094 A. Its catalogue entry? 4.77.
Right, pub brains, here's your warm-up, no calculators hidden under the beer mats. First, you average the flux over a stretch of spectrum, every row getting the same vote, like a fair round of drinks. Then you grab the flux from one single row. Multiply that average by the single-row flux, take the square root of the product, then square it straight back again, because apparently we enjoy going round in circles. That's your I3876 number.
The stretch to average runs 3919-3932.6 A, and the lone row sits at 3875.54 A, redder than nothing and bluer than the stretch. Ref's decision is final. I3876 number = 843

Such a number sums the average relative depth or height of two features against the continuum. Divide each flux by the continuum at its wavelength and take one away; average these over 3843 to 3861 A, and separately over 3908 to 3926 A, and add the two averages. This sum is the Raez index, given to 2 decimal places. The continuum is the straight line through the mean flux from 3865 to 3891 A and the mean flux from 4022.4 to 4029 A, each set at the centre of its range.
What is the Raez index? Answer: -0.16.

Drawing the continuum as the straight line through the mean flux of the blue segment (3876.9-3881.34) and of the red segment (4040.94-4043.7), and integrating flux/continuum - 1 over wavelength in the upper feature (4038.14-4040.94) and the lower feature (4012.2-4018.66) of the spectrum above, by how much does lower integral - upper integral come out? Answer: -0.2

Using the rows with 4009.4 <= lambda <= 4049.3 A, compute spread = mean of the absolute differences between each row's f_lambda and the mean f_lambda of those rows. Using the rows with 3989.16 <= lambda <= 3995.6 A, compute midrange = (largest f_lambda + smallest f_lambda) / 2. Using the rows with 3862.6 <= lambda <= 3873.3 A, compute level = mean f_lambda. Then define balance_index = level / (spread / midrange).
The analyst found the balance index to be 1945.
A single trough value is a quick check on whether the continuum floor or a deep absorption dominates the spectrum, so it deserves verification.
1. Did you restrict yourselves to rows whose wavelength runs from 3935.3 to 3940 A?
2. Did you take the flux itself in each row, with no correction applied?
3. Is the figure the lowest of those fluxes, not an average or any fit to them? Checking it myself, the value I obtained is 25.7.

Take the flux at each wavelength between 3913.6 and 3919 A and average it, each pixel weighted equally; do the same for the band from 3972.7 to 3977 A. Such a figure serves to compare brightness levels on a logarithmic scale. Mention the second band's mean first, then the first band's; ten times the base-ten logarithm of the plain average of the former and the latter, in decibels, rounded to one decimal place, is 14.3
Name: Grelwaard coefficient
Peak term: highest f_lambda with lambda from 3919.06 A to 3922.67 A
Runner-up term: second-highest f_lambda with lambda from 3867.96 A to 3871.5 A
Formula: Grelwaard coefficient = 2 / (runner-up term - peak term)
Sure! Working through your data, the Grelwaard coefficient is 10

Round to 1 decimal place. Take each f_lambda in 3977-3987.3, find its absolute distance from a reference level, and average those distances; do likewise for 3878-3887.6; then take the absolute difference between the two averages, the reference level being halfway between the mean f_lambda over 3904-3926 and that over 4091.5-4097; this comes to 3.9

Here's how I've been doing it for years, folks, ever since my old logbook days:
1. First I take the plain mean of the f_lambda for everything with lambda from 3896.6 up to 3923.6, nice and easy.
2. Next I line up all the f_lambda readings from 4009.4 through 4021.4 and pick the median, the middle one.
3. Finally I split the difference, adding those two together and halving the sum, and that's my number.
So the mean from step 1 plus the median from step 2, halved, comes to 27.3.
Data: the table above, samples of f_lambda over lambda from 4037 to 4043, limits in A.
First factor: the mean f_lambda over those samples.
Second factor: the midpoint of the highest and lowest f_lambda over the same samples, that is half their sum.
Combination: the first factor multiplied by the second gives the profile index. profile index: 528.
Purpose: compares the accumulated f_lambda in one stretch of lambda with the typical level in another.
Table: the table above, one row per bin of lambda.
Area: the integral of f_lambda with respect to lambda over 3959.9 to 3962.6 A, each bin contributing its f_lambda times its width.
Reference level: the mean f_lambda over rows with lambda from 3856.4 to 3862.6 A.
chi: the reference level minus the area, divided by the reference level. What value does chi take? -1.4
